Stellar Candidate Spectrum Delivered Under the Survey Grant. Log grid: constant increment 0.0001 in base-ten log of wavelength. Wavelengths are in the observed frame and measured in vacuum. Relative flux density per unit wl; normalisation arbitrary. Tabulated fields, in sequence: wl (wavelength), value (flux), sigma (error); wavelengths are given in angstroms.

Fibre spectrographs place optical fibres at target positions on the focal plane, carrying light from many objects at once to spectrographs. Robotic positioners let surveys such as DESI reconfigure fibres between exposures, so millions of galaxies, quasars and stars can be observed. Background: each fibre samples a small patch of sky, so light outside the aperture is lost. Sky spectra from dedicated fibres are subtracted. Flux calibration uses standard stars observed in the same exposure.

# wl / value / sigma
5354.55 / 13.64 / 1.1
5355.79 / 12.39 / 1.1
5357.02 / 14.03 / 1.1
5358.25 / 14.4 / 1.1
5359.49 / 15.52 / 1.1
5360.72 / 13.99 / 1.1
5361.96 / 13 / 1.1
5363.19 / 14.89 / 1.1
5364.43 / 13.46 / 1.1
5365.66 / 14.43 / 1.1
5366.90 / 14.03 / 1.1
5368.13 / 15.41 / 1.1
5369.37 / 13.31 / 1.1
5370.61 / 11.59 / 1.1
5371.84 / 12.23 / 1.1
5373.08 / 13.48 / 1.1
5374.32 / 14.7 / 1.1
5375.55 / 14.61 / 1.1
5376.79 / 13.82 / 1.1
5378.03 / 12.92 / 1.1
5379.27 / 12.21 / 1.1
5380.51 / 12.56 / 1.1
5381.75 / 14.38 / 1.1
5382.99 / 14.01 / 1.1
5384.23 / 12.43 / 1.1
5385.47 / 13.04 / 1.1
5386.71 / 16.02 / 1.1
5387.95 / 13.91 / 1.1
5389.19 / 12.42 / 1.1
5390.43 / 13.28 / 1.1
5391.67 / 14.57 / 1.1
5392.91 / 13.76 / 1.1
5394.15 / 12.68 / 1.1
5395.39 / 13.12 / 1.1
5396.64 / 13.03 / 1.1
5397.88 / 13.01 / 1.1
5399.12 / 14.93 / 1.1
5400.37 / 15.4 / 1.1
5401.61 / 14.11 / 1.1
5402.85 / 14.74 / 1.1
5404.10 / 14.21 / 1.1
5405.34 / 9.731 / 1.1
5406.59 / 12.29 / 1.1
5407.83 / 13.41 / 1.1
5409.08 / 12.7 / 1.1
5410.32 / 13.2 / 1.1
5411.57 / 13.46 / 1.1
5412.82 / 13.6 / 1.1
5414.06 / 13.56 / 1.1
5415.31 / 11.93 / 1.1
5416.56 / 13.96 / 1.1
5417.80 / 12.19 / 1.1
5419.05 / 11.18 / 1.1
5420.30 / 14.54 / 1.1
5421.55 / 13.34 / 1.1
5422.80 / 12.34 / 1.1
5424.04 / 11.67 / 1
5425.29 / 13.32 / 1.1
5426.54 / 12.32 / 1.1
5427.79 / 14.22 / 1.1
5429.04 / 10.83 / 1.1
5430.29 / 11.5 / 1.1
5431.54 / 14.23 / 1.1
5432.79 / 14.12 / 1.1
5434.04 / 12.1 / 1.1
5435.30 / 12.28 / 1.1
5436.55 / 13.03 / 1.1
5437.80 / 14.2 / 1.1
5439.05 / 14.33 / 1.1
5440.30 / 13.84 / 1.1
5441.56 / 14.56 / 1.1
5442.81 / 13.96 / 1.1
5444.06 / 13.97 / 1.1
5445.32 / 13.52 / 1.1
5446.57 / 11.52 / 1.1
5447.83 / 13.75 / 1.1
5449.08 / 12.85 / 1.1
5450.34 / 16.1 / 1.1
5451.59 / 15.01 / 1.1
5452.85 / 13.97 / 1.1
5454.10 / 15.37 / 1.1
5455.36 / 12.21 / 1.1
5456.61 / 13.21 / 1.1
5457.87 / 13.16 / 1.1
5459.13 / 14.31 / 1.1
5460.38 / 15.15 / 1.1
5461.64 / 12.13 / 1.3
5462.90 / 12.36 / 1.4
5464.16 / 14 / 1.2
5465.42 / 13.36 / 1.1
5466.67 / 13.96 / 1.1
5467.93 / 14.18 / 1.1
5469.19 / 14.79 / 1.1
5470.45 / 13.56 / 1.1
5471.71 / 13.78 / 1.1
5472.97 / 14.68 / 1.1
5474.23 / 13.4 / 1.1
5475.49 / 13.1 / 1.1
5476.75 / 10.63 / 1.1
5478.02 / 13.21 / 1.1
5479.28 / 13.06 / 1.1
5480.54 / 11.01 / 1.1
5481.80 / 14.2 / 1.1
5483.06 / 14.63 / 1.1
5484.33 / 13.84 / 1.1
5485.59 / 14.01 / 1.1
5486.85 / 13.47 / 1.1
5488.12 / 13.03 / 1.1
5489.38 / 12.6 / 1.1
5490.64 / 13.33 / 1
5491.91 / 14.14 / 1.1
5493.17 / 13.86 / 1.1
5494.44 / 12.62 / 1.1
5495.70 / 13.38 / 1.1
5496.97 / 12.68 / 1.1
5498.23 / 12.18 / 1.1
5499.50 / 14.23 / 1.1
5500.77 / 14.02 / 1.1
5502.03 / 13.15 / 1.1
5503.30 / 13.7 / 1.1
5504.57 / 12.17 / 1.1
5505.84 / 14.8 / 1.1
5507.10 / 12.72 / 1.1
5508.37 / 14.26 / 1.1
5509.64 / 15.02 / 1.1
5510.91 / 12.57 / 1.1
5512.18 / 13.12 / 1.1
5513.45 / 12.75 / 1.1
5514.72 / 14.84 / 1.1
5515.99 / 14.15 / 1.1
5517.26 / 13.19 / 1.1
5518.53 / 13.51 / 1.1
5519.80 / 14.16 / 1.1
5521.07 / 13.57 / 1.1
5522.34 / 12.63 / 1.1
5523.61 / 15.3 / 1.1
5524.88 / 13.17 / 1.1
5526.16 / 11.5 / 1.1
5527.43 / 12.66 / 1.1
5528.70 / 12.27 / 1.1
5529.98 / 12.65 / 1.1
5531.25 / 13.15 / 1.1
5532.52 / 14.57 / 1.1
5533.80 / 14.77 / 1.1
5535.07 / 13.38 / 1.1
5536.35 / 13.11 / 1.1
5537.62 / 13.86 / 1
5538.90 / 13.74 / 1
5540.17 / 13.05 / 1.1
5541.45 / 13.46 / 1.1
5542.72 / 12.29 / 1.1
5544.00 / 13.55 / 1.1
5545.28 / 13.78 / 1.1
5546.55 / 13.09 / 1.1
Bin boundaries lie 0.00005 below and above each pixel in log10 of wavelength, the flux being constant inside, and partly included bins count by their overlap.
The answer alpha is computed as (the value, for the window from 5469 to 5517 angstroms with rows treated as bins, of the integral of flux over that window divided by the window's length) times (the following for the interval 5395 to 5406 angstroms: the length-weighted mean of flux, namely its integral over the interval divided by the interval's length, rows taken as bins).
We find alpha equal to 182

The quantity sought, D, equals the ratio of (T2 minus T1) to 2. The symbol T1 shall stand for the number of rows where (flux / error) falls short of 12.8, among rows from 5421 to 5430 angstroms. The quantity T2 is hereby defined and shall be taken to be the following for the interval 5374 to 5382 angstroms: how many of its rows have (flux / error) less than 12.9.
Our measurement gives -1.00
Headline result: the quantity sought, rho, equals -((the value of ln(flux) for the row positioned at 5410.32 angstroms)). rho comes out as -2.58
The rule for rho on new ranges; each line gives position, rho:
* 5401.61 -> -2.65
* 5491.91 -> -2.65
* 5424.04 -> -2.46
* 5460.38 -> -2.72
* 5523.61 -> -2.73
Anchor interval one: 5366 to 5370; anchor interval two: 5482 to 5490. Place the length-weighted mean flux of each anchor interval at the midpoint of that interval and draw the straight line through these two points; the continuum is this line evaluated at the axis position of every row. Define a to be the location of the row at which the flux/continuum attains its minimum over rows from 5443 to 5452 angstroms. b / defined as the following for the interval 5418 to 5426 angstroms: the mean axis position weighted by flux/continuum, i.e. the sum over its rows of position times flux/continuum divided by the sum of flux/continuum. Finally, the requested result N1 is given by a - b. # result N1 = 24.4 angstroms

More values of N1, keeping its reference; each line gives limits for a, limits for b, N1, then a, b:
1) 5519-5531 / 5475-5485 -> 46.1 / 5526.16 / 5480.1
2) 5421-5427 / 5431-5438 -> -10.6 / 5424.04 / 5434.6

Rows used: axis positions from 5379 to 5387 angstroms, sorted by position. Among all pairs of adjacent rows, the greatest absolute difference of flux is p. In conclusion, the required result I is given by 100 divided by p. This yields 34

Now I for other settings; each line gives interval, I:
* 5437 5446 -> 139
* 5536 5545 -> 79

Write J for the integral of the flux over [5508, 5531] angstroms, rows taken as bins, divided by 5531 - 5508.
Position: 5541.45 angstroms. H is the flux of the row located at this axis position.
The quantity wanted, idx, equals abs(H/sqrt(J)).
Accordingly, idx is 3.68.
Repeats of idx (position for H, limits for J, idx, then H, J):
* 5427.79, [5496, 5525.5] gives 3.86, 14.22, 13.6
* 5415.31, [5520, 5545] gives 3.27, 11.93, 13.3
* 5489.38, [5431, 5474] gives 3.40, 12.6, 13.7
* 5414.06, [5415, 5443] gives 3.75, 13.56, 13.0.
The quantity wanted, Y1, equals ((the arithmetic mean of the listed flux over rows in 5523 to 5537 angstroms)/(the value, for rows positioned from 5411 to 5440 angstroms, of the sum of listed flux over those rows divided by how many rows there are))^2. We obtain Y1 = 1.06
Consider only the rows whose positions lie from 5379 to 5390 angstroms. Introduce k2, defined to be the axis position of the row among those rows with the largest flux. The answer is 5386.71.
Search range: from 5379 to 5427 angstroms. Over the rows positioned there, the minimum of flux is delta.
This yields 9.731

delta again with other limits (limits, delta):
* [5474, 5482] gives 10.63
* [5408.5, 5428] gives 11.18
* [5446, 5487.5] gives 10.63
